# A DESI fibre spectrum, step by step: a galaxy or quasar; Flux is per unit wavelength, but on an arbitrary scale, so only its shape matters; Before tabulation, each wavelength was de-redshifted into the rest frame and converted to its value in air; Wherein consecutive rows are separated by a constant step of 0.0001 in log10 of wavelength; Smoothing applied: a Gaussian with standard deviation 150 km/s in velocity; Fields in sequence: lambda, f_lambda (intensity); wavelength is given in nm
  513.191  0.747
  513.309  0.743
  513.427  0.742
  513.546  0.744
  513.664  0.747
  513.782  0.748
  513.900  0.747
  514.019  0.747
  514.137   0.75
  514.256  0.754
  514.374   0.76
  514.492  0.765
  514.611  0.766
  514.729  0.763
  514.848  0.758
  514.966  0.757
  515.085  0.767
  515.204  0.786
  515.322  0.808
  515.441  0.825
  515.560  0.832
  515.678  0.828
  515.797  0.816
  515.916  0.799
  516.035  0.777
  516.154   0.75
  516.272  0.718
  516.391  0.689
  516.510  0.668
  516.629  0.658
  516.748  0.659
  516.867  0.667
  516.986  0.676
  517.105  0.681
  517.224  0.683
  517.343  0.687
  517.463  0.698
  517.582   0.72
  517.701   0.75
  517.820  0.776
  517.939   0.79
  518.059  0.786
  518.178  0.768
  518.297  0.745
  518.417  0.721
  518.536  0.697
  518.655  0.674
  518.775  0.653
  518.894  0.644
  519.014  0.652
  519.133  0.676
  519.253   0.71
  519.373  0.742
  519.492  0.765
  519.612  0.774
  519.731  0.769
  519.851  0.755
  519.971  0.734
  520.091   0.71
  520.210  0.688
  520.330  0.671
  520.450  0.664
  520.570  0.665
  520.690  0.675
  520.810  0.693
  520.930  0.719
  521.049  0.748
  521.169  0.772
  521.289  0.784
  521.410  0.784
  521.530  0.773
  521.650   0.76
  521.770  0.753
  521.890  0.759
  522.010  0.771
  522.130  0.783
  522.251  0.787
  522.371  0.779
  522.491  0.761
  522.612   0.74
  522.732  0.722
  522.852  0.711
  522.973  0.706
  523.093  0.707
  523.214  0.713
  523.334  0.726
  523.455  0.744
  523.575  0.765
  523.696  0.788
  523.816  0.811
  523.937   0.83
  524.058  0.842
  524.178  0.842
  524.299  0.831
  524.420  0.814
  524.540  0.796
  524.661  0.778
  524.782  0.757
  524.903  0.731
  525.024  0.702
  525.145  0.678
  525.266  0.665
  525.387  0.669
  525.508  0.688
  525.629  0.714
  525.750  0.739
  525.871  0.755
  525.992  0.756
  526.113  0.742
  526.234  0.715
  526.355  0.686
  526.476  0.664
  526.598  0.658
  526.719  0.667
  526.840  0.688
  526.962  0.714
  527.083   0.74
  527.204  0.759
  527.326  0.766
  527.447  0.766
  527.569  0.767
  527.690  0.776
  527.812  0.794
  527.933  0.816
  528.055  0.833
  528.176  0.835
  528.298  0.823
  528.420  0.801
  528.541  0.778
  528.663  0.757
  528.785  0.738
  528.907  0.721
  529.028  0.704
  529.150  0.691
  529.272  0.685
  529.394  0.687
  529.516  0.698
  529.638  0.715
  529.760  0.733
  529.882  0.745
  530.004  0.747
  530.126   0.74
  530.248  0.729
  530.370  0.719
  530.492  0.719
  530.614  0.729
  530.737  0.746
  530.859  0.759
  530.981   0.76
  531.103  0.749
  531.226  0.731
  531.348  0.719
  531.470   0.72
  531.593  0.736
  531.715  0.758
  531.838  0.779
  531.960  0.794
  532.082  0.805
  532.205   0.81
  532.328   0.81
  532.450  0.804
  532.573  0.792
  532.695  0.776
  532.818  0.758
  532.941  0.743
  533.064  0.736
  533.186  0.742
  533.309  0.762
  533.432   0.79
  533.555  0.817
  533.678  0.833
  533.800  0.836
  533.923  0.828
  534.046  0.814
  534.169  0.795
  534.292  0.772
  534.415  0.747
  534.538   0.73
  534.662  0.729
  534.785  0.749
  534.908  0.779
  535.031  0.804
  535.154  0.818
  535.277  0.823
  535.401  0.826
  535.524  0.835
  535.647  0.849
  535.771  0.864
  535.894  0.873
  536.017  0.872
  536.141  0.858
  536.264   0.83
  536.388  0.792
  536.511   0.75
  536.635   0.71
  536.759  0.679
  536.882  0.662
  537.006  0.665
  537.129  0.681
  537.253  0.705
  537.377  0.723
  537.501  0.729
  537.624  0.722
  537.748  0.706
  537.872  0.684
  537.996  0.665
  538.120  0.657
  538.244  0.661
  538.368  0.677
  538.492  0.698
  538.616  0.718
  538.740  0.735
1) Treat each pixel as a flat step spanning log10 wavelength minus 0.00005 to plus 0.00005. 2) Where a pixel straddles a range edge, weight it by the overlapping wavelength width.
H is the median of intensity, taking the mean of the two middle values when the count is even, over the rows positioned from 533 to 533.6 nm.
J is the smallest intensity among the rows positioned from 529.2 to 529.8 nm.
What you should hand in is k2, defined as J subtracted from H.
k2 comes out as 0.08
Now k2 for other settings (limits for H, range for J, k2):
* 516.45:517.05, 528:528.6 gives -0.11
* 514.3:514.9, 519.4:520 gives 0.03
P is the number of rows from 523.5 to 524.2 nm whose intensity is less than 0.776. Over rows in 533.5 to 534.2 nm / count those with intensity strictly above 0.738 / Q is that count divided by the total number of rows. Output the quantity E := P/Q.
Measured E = 1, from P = 1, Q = 1.0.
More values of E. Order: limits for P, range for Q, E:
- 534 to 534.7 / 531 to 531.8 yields 12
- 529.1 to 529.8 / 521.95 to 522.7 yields 6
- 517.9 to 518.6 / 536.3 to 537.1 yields 12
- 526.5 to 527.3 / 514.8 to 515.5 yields 6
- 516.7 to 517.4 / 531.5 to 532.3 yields 7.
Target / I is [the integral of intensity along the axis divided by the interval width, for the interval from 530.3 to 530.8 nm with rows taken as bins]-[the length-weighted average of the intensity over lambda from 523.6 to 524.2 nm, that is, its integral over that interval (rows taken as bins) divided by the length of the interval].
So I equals -0.09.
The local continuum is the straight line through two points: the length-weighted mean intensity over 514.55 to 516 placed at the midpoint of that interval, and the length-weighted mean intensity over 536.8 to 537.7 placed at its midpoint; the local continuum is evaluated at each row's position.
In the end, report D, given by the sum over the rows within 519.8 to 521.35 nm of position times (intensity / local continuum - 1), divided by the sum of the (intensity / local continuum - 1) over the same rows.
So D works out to 520.44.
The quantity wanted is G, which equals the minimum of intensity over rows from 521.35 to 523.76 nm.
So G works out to 0.706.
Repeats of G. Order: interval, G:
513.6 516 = 0.747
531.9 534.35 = 0.736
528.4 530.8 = 0.685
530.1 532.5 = 0.719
